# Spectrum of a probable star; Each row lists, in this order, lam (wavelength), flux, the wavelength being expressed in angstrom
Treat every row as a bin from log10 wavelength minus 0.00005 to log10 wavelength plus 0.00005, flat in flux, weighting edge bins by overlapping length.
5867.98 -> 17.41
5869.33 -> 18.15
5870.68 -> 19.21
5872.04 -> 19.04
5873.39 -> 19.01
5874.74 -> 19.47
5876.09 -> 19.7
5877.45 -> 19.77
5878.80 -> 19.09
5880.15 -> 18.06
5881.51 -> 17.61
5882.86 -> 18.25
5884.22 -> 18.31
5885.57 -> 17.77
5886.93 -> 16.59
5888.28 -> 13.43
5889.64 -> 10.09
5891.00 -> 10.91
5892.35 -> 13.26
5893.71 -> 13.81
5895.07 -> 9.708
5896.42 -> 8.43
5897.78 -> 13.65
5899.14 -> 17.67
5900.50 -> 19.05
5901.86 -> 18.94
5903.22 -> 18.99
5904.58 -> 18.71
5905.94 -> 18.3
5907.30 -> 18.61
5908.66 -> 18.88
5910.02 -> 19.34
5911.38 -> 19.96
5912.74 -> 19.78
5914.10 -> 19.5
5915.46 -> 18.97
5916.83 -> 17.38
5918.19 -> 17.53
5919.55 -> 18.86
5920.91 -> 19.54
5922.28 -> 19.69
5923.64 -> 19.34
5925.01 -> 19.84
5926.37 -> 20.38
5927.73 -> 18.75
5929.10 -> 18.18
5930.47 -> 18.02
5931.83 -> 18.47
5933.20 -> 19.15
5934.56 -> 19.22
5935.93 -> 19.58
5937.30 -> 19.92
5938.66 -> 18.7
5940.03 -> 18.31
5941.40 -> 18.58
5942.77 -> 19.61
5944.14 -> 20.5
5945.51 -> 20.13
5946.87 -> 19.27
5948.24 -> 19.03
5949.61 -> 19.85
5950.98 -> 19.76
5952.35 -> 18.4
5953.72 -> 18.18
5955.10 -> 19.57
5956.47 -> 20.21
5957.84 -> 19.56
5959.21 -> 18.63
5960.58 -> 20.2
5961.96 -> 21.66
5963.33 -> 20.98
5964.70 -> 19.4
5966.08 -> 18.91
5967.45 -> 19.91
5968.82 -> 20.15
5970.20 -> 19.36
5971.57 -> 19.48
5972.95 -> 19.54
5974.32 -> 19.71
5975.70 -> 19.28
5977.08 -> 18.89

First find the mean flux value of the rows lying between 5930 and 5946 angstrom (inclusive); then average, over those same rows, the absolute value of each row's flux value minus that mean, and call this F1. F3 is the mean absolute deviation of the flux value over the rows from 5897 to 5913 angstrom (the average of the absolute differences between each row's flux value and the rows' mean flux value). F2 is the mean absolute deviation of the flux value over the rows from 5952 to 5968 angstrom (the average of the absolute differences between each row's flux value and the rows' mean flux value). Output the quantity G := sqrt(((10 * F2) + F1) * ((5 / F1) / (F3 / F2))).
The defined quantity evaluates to 7.4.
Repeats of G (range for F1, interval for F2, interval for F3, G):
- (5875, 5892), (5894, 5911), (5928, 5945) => 17.4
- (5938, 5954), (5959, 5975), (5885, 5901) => 3.5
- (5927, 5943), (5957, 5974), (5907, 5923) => 8.2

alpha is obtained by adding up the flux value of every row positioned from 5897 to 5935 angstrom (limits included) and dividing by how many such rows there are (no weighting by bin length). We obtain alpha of 18.7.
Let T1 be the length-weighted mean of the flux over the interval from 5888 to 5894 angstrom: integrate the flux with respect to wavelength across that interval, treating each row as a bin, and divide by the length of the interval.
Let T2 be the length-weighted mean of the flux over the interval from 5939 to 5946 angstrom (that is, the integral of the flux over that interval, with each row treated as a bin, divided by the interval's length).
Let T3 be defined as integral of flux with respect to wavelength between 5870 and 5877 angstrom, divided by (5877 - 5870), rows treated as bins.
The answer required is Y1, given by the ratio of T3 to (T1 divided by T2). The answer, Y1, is 30.8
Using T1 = 12.1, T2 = 19.3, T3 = 19.3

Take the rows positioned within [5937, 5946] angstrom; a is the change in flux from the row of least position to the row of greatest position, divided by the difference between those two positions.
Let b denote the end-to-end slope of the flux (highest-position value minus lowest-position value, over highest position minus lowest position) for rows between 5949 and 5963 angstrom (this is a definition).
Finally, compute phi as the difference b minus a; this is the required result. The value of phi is 0.1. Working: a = 0.03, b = 0.15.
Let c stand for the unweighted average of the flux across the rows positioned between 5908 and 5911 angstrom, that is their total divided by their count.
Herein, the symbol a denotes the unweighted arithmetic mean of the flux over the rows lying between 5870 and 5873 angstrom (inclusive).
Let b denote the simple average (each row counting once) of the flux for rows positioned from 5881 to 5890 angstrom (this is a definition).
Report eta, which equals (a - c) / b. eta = 0.00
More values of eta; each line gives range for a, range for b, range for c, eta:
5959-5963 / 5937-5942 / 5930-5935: 0.08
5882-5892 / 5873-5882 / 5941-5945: -0.24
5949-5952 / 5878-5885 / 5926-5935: 0.05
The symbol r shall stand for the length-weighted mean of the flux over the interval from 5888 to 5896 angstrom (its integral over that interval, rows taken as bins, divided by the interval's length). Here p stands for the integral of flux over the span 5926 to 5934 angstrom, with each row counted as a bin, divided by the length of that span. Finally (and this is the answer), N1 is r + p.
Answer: 30.5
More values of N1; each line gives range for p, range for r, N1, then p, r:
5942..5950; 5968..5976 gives 39.3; 19.7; 19.6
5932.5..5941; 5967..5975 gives 38.8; 19.1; 19.7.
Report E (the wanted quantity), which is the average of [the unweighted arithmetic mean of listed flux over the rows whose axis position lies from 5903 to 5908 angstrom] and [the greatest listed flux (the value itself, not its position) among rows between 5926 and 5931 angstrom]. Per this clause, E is 19.5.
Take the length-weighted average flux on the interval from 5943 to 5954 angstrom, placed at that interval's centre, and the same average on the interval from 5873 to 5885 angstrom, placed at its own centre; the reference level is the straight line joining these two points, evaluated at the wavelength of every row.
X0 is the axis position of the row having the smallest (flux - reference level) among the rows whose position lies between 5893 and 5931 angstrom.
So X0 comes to 5896.42 angstrom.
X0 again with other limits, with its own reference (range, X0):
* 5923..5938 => 5930.47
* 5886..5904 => 5896.42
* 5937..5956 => 5953.72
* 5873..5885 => 5881.51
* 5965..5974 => 5966.08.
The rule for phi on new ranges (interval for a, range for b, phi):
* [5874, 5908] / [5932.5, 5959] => 0.0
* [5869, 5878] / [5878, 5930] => -0.2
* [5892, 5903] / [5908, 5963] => -0.5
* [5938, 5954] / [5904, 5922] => 0.1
